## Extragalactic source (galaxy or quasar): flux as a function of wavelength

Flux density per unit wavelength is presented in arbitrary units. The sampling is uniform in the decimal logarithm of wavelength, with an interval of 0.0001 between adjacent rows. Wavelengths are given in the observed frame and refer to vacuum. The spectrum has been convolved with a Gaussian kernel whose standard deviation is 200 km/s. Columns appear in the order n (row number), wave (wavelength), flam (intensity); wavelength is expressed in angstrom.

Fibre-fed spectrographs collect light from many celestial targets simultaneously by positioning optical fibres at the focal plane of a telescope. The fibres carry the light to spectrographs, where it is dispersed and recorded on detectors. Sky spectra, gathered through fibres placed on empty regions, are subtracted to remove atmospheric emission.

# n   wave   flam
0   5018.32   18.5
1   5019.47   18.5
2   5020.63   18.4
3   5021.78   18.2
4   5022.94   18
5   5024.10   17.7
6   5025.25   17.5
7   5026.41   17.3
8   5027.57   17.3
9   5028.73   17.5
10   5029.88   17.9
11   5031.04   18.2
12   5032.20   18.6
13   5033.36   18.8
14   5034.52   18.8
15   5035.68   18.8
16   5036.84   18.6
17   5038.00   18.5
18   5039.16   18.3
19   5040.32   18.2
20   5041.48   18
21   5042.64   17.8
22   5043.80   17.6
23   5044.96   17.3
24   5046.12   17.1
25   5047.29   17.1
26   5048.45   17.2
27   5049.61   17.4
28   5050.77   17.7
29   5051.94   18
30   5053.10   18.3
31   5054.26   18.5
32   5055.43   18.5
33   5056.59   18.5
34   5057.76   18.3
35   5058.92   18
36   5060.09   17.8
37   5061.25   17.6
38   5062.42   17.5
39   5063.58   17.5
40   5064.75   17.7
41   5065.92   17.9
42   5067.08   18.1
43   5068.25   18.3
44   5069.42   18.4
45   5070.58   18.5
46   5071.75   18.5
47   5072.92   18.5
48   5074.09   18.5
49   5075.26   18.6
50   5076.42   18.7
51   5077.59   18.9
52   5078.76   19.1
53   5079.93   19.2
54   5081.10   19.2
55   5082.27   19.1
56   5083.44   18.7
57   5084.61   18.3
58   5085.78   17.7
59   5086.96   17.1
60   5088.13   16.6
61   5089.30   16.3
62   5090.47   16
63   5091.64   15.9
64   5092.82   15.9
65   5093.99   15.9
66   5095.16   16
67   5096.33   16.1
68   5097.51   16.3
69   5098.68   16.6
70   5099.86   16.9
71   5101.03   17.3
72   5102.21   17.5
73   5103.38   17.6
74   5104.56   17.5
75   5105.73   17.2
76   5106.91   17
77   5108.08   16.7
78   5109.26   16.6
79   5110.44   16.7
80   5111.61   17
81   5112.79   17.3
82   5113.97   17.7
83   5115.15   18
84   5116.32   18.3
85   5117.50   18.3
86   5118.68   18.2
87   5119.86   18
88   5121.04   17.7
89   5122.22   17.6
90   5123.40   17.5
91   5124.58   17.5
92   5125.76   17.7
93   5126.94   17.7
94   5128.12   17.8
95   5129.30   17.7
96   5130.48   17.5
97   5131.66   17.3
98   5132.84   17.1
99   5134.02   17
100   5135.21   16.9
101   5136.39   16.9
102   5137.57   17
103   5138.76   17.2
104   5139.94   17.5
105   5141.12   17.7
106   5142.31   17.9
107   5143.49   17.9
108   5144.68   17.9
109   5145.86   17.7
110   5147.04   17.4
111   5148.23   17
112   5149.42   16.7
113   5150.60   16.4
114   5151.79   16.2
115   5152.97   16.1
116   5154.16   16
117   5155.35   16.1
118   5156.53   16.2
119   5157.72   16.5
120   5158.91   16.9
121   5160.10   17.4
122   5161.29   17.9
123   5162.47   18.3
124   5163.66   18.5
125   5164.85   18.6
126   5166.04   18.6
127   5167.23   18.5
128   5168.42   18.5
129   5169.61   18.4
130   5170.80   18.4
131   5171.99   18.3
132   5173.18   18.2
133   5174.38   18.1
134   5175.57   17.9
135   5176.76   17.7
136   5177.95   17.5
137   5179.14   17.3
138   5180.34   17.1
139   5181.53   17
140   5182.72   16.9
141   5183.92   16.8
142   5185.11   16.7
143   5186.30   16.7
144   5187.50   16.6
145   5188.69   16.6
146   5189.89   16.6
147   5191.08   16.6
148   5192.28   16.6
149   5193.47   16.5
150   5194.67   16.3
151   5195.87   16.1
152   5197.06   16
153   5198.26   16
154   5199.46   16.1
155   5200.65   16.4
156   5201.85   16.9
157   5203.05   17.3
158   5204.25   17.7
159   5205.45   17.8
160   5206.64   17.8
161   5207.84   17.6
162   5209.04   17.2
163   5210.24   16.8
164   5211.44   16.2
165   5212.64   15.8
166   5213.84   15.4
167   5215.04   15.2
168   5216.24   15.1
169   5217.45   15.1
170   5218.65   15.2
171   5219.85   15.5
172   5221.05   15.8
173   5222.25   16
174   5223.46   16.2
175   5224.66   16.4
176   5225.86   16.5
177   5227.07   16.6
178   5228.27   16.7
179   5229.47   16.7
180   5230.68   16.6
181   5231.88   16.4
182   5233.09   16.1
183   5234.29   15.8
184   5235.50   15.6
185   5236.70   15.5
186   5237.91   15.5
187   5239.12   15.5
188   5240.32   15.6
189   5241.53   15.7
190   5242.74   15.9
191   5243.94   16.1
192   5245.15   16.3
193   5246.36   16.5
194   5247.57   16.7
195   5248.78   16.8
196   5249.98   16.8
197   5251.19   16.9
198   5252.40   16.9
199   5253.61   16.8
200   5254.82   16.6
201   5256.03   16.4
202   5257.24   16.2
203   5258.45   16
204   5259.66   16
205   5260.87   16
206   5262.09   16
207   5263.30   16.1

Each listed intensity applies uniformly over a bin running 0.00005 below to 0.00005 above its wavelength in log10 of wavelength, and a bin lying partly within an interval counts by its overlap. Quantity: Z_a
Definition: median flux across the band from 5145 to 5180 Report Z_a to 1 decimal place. 17.7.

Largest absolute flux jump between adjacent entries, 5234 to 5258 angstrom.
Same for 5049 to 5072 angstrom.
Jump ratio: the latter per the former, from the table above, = 1.5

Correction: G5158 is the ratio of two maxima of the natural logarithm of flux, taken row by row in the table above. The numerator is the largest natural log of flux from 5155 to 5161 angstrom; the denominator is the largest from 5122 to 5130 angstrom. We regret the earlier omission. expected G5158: 0.99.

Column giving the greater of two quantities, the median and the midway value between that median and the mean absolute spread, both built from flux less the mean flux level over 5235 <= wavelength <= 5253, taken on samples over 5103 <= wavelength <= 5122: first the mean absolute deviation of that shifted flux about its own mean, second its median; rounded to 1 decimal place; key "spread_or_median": 1.4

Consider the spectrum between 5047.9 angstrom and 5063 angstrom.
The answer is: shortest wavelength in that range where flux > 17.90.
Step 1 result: 5051.94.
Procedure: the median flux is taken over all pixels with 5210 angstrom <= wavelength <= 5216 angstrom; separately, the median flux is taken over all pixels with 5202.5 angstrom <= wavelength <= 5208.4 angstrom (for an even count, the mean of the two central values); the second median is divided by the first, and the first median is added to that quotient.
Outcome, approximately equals 16.9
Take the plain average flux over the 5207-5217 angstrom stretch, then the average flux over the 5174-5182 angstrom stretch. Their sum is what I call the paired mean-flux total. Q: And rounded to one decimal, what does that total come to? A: 33.7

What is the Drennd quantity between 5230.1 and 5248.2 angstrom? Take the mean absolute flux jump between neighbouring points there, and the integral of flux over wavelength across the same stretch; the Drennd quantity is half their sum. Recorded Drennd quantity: 145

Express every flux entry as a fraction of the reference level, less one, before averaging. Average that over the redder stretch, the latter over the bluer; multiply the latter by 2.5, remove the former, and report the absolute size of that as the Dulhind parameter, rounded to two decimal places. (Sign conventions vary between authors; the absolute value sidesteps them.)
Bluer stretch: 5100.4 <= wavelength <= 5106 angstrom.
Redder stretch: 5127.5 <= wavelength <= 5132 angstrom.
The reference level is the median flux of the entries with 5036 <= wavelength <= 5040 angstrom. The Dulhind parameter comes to 0.10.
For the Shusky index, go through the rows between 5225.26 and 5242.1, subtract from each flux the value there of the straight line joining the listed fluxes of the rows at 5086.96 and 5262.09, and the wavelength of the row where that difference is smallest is 5236.70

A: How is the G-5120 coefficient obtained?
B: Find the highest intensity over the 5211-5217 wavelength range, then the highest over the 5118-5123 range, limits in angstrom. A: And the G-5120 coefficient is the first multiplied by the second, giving 295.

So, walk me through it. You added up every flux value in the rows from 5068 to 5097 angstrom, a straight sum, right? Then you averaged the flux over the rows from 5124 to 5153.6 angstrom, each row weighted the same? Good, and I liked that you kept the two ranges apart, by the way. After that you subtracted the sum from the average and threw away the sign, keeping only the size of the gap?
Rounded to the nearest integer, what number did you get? 427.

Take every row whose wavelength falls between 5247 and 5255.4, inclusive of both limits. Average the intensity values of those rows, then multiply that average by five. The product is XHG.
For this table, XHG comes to 84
